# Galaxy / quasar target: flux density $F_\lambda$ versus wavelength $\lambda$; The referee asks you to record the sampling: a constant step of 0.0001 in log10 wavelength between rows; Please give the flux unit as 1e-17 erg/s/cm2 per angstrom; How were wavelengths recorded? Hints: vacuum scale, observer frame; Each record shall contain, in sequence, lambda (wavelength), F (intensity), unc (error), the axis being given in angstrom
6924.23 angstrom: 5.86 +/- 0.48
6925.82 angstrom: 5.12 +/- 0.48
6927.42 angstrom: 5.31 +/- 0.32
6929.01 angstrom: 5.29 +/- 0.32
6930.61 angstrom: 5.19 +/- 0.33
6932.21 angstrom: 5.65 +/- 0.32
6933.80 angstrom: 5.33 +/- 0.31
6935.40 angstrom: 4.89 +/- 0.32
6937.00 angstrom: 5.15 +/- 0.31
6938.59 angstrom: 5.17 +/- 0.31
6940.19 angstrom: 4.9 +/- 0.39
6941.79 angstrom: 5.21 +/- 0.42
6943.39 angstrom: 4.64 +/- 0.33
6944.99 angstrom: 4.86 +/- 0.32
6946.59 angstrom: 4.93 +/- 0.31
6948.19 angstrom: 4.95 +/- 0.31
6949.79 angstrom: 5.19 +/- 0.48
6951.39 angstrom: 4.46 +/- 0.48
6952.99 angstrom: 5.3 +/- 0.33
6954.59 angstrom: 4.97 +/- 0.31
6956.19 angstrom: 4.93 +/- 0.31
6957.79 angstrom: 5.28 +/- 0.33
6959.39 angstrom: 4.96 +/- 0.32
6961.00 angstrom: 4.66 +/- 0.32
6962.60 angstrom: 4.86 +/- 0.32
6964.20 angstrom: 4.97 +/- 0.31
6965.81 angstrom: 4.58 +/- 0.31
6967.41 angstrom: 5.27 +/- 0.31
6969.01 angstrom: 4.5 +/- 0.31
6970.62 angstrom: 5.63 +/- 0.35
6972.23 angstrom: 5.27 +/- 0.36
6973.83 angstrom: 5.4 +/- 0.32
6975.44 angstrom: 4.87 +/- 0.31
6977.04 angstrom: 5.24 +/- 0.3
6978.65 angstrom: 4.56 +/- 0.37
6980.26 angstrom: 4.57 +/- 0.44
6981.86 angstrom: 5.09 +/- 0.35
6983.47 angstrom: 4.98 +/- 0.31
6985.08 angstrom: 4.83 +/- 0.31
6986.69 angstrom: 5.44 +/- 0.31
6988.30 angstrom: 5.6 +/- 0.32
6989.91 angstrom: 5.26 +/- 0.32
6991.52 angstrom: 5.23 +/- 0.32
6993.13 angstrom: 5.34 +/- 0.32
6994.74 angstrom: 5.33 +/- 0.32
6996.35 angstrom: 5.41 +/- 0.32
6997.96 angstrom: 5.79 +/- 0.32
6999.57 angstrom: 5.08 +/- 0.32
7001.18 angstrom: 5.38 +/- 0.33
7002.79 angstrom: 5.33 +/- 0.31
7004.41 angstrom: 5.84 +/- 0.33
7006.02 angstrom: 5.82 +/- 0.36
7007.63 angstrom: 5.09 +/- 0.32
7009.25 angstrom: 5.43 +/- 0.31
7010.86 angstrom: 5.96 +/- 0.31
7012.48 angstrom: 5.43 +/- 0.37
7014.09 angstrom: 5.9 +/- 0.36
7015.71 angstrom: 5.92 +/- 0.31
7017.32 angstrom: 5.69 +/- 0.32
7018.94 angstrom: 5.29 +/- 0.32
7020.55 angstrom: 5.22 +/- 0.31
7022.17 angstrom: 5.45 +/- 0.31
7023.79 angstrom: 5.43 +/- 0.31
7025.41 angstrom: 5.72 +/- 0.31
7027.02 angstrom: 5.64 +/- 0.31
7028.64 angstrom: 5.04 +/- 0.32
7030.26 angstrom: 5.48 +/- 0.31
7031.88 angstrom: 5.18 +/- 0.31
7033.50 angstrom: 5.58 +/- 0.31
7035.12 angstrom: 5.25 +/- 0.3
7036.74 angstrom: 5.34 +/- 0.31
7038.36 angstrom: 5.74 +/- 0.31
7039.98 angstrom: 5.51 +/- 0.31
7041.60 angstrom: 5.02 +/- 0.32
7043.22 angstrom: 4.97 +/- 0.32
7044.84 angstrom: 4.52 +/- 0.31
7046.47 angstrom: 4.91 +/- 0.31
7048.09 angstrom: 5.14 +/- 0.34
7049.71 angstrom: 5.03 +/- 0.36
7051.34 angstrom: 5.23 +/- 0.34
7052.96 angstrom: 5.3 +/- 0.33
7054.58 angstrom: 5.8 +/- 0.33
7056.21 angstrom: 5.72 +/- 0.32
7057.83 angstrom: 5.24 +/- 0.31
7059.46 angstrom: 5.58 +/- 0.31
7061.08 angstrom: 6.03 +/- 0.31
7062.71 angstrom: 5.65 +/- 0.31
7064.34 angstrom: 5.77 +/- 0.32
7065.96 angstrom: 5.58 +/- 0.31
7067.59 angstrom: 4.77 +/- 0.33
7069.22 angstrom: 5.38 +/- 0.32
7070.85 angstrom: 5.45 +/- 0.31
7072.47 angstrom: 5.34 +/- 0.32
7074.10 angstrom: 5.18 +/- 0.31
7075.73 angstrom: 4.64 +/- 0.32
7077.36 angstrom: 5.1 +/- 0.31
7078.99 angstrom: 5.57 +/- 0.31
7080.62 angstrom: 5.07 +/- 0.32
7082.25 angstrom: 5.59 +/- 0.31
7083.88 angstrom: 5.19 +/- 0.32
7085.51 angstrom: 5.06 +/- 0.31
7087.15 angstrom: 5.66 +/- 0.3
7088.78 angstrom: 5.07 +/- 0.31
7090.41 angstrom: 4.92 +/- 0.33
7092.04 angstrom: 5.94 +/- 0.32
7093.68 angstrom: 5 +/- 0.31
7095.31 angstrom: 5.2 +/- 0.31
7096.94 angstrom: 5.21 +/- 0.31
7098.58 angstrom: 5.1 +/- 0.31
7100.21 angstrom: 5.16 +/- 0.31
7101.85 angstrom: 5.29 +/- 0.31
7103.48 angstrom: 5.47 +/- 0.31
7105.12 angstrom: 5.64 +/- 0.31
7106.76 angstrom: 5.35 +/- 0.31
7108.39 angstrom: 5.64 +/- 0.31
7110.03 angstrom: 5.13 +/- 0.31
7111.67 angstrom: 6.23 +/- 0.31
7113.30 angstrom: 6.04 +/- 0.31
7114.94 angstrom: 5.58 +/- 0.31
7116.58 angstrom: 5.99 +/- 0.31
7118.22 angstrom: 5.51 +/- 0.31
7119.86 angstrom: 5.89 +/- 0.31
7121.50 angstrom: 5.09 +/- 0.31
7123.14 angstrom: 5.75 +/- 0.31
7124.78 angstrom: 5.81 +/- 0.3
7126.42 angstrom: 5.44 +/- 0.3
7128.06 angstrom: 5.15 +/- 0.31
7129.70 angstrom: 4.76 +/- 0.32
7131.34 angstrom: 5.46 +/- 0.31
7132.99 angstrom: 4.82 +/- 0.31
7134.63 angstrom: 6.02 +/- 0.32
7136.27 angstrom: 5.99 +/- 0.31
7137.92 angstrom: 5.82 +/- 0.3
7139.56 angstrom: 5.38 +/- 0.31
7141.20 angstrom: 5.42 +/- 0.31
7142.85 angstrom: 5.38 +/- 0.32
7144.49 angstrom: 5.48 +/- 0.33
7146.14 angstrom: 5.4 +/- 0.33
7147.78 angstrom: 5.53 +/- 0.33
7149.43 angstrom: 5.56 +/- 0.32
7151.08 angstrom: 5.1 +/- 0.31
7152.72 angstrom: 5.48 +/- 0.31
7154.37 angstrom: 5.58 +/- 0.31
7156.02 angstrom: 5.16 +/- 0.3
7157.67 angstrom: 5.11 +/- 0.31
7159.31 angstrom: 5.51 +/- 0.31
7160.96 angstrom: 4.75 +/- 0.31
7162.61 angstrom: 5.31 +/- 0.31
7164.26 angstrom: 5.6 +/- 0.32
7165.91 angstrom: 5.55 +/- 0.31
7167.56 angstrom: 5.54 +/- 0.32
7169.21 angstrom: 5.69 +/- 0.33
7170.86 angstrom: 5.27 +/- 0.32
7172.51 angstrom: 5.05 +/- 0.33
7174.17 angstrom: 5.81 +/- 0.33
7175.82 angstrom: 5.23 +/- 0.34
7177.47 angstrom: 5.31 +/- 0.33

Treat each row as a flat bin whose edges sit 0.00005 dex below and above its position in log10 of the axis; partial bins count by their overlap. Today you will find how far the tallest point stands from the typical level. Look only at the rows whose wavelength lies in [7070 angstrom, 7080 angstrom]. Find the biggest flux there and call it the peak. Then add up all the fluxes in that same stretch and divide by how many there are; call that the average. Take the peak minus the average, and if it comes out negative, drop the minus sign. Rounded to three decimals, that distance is 0.357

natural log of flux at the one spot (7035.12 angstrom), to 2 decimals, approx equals 1.66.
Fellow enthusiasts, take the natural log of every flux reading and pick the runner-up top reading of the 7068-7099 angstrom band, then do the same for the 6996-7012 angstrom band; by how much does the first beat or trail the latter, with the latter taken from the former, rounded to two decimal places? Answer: -0.03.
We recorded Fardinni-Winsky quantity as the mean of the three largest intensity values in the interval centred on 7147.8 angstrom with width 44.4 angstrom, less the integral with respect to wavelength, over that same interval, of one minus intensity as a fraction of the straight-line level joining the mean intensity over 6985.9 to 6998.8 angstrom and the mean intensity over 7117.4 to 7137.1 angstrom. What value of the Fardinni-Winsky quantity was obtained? 5.3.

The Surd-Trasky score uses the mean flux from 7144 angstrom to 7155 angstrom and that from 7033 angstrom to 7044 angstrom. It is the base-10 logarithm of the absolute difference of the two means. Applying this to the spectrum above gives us -0.99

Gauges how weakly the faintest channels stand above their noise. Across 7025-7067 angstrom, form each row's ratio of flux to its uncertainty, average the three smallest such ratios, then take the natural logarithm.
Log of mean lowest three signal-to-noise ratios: 2.68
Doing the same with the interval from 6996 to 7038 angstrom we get 2.74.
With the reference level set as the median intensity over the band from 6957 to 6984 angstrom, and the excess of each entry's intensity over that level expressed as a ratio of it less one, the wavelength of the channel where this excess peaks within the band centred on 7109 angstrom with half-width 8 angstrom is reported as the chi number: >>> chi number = 7111.67 angstrom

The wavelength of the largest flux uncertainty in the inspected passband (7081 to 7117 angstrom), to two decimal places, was 7090.41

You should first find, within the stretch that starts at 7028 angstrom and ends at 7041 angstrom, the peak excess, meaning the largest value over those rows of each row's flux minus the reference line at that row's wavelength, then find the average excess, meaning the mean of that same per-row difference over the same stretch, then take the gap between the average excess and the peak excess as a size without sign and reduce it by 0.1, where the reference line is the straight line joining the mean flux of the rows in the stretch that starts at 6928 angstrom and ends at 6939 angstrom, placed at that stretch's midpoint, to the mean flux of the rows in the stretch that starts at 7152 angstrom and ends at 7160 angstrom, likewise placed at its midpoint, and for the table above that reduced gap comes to 0.25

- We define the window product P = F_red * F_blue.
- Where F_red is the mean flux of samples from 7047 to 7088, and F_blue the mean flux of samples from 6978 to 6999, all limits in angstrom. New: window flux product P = 28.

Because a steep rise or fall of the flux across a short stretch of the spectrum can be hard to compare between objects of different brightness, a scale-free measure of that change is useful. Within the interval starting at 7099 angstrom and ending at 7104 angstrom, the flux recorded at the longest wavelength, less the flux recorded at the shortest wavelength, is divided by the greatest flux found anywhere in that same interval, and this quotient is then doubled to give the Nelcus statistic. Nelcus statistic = 0.11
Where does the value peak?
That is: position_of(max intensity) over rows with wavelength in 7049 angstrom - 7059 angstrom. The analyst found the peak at 7054.58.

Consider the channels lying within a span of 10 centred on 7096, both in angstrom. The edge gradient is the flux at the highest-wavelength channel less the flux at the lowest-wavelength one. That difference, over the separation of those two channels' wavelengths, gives -0.095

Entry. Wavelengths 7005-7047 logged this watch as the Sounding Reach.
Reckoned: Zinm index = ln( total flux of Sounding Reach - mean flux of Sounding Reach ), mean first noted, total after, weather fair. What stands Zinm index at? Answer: 4.91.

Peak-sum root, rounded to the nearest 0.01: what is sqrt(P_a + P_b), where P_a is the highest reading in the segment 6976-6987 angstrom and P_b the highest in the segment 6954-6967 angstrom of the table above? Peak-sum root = 3.27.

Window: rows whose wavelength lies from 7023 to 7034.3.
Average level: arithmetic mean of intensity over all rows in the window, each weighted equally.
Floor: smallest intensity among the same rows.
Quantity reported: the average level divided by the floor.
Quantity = 1.079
